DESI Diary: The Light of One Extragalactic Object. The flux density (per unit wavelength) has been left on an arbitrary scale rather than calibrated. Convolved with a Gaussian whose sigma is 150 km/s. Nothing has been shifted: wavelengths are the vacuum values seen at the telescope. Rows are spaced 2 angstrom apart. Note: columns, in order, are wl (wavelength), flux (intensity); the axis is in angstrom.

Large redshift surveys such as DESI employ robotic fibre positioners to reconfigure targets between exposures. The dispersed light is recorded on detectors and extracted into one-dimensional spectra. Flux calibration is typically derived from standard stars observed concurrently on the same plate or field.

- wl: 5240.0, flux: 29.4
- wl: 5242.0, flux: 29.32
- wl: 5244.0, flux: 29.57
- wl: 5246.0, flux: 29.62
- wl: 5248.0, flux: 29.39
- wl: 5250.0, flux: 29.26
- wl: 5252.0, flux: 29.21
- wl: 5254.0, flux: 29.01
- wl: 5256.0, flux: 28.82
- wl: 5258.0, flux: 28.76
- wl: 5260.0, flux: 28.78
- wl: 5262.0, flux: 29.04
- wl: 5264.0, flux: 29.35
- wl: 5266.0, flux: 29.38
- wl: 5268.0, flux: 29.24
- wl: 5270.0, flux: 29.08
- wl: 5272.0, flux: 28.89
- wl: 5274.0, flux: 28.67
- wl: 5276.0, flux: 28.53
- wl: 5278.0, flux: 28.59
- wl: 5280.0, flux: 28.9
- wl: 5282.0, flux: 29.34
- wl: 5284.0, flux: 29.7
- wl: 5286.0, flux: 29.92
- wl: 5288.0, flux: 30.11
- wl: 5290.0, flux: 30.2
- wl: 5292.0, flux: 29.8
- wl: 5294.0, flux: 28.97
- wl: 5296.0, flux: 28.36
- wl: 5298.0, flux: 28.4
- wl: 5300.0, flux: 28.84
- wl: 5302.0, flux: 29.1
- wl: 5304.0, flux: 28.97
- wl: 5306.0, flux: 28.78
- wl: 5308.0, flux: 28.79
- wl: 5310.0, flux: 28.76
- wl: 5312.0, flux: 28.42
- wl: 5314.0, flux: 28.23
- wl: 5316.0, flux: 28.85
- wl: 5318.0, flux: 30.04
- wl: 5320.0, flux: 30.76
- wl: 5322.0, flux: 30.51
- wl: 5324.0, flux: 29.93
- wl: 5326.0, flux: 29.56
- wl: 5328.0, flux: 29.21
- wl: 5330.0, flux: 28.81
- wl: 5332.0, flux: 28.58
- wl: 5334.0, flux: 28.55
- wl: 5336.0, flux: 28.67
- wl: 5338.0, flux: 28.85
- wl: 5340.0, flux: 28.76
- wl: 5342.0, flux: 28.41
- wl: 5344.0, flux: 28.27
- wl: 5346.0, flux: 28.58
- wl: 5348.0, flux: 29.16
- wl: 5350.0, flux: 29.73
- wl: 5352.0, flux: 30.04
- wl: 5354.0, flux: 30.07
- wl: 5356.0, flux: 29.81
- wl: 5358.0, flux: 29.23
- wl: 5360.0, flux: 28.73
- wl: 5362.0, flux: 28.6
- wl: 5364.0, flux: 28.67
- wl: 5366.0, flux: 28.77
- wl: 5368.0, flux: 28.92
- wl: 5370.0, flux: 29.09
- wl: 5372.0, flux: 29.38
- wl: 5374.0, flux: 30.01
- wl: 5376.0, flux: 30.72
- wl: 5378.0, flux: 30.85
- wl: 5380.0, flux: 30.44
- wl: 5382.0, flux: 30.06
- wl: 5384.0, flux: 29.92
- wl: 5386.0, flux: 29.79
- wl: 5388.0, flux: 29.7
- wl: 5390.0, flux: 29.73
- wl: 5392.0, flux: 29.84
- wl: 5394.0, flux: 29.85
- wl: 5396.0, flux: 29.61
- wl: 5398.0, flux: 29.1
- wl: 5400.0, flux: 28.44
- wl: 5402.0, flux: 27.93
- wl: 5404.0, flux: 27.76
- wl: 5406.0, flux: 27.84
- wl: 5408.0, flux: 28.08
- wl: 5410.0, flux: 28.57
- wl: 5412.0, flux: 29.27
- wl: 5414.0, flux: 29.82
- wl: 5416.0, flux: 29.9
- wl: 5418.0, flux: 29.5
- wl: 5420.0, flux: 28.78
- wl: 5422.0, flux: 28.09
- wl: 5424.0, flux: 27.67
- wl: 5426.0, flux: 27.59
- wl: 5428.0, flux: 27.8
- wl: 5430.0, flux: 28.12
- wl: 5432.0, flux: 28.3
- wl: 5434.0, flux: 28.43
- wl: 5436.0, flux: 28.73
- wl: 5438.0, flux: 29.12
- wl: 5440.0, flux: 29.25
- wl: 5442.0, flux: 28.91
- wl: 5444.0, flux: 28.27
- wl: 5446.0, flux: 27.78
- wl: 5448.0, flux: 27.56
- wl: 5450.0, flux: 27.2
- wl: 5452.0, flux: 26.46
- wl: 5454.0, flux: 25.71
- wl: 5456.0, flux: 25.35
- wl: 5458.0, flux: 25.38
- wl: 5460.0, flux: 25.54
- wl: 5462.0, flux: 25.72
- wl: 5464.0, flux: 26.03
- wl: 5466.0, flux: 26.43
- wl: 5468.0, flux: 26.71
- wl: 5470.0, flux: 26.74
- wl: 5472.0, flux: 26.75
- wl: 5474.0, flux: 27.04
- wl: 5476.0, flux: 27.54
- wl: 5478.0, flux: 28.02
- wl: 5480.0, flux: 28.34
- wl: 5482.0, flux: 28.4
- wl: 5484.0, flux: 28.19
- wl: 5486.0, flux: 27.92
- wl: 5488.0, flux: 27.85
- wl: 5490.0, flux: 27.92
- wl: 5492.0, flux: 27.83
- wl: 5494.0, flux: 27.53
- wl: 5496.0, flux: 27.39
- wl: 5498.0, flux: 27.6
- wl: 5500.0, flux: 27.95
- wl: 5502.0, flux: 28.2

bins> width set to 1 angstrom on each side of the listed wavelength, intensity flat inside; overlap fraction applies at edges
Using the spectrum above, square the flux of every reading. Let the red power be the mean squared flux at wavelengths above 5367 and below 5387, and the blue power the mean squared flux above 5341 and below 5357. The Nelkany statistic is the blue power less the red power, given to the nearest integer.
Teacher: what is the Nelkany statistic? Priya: -39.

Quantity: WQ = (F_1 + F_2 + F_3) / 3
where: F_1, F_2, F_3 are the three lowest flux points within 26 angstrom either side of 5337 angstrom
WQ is 28.3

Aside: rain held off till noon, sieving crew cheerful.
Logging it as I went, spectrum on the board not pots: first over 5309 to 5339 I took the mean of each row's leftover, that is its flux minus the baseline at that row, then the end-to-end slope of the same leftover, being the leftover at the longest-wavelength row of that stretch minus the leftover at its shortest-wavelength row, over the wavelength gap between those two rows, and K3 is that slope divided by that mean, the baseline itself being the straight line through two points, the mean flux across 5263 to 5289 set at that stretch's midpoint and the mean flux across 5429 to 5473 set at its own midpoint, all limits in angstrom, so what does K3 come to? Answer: 0.03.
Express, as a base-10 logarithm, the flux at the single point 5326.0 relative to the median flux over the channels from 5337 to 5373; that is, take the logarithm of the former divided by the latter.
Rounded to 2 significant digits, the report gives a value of 0.010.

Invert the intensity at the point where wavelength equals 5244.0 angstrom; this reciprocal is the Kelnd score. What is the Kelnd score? 0.0338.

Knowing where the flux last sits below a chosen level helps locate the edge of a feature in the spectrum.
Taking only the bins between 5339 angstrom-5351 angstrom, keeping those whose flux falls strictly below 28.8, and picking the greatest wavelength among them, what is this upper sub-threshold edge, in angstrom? 5346.0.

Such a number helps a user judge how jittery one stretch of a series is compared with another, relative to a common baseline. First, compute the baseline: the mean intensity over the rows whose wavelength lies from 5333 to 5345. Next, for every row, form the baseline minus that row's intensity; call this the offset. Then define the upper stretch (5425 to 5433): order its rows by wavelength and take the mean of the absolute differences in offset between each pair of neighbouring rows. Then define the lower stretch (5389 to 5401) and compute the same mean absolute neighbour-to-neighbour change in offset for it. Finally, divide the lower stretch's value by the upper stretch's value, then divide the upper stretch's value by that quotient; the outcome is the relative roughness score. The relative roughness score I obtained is 0.18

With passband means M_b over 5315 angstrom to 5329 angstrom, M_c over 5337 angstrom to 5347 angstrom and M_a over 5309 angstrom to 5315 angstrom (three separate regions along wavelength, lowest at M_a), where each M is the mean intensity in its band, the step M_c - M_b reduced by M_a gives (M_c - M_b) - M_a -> -29.7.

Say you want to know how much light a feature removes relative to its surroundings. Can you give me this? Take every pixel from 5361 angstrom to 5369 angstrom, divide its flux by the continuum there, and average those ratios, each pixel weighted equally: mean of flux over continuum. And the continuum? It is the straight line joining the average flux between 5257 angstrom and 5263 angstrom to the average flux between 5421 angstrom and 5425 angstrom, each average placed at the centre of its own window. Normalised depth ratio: 1.02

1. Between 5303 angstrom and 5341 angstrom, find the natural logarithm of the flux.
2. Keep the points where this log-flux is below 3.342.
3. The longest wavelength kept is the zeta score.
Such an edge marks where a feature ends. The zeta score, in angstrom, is 5314.0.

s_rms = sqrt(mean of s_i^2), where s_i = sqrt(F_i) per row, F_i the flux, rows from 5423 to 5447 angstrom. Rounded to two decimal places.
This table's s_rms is 5.32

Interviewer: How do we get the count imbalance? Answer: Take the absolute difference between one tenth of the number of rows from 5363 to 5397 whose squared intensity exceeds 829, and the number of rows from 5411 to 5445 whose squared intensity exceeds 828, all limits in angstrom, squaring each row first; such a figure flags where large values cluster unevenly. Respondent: 6.5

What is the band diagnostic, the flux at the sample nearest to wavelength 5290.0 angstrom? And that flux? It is 30.2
